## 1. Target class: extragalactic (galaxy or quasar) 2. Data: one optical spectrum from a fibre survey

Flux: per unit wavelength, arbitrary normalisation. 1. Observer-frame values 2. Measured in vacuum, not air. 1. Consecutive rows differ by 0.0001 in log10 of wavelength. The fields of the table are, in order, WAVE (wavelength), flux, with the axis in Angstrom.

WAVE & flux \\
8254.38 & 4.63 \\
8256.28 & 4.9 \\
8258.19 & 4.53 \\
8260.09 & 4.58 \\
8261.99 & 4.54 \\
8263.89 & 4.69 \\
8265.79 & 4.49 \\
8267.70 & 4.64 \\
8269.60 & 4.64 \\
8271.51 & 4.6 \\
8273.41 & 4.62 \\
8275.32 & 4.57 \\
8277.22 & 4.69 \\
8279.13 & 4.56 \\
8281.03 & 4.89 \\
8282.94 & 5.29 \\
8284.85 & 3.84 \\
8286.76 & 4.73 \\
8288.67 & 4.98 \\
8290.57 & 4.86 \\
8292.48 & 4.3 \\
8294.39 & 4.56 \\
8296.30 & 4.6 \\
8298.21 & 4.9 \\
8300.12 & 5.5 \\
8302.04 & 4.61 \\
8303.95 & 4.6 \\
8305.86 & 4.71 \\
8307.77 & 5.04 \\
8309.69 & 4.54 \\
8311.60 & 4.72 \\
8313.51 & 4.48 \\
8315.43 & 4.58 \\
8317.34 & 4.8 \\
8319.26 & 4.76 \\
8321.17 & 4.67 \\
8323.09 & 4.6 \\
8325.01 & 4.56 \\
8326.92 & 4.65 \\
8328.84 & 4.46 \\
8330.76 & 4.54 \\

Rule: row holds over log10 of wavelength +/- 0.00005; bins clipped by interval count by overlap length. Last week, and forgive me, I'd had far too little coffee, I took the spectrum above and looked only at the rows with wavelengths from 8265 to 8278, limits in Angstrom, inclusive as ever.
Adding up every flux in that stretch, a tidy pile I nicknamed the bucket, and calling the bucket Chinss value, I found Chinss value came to 32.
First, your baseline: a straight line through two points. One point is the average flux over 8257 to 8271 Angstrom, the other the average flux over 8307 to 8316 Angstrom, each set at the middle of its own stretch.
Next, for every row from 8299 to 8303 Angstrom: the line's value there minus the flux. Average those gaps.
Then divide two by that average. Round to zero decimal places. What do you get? -5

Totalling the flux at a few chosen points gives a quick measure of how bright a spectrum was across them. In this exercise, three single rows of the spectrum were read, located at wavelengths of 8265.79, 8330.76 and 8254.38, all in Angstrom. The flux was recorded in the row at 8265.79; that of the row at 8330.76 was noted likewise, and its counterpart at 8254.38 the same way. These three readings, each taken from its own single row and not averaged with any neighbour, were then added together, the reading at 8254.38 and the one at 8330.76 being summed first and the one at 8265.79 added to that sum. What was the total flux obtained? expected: 13.7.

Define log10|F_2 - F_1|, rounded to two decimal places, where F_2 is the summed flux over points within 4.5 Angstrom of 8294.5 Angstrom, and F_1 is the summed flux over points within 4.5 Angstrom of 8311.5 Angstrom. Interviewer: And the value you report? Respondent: -0.85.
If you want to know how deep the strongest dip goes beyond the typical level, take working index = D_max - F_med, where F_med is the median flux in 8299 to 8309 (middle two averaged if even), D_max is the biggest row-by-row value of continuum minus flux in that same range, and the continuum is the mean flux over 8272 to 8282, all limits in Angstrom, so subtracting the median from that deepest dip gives -4.64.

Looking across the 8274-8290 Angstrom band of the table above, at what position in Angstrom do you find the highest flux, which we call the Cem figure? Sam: 8282.94 Angstrom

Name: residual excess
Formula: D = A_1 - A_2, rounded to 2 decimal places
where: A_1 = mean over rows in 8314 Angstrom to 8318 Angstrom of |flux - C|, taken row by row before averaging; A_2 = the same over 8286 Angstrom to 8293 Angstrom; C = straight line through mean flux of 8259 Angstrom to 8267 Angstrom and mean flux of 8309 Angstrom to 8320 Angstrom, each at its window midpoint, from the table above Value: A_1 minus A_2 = -0.15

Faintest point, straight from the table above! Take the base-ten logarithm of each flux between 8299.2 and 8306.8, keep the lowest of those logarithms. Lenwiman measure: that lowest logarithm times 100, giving 66.3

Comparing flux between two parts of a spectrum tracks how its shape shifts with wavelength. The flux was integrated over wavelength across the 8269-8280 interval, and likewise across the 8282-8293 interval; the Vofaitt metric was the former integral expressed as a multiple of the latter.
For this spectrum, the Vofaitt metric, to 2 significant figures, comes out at 0.99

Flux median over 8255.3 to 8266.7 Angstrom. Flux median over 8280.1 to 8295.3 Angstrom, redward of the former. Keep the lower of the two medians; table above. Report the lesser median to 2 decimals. 4.56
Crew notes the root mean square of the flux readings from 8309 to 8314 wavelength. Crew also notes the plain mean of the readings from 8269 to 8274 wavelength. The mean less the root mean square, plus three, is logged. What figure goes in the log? 3.04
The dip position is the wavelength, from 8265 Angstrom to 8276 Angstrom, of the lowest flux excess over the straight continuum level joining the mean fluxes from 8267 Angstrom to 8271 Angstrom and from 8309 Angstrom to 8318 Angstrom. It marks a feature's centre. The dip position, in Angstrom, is 8265.79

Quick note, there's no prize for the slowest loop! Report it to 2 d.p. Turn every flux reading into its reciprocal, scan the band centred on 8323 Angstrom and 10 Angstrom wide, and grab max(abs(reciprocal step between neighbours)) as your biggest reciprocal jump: 0.00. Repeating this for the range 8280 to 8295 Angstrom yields 0.07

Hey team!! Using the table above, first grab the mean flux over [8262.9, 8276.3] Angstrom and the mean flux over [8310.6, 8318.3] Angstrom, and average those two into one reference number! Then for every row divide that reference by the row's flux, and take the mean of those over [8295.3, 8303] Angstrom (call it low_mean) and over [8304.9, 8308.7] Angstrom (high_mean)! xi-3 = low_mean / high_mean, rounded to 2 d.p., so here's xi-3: 1.00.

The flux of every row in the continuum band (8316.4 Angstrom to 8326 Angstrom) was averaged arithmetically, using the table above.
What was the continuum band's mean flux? 4.68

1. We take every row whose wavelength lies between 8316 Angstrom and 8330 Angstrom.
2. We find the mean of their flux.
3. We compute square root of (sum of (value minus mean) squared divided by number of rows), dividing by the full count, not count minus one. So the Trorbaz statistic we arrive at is 0.11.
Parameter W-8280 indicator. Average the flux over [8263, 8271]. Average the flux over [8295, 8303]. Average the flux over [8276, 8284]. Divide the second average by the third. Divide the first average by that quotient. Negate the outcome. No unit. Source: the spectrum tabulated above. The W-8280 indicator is -4.57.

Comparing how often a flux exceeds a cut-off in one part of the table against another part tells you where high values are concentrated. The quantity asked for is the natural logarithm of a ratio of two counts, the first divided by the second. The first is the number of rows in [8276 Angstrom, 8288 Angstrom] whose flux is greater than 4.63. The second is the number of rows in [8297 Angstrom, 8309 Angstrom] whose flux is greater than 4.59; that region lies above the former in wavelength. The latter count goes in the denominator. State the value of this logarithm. -0.41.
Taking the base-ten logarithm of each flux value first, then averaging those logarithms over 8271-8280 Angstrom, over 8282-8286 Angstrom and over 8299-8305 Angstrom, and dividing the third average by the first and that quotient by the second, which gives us 1.59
